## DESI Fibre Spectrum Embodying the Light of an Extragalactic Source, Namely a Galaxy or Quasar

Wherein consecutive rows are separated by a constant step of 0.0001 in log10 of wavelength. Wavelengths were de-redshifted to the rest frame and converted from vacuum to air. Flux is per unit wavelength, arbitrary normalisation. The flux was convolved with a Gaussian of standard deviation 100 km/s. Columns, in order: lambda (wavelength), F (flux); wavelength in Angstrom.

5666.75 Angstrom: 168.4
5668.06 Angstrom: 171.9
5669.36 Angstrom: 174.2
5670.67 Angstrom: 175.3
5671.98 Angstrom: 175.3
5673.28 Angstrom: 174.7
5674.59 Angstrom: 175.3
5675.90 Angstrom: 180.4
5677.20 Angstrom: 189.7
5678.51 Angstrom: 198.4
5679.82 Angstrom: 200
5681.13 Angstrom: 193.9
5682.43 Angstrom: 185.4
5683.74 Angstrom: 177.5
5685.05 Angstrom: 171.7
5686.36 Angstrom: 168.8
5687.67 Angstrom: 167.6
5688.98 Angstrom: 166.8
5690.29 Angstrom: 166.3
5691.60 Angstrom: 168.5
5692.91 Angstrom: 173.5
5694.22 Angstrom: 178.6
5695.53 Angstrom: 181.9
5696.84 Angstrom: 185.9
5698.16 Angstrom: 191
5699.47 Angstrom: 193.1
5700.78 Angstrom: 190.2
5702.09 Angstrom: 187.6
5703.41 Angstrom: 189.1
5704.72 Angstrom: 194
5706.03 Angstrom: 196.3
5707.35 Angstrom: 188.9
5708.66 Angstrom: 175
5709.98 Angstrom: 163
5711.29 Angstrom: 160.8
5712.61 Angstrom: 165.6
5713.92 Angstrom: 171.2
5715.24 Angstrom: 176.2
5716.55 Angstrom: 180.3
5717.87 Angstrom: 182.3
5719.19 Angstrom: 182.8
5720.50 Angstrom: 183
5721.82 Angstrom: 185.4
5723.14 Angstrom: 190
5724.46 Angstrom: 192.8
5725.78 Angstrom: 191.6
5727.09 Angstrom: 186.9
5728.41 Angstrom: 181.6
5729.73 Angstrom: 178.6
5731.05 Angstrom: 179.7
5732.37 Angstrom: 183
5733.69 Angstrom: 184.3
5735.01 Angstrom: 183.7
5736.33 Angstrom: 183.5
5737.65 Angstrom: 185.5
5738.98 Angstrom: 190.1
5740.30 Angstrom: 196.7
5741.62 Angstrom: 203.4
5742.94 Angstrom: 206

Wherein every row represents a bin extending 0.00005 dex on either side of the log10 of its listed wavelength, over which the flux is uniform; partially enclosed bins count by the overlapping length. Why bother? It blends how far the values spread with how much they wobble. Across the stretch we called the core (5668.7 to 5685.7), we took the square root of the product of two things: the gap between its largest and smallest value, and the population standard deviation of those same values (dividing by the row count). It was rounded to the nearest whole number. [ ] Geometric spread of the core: 16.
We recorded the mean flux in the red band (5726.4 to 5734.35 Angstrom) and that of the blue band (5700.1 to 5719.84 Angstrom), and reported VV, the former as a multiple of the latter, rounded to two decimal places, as 1.01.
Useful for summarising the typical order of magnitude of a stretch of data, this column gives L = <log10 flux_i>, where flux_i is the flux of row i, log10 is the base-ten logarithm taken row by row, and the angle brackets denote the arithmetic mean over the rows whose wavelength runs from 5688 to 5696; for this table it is 2.237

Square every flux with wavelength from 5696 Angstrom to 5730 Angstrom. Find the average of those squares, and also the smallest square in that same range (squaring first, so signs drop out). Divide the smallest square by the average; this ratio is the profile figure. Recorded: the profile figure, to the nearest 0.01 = 0.77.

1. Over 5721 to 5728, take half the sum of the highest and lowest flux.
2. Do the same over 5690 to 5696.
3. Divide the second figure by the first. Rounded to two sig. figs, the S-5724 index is 0.92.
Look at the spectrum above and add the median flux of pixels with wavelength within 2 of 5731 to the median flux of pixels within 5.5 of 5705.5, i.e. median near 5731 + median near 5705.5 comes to 369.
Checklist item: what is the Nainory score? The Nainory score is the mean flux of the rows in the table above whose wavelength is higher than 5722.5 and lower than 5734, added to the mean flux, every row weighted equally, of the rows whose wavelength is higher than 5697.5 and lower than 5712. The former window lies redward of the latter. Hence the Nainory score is 370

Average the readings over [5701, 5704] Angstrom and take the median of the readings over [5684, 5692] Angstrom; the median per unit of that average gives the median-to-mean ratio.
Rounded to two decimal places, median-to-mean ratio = 0.89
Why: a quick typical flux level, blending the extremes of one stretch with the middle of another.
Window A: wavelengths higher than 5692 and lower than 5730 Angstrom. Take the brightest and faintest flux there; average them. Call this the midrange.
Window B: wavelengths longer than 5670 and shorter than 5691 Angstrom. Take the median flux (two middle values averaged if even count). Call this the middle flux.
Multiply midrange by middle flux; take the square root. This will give 176.9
